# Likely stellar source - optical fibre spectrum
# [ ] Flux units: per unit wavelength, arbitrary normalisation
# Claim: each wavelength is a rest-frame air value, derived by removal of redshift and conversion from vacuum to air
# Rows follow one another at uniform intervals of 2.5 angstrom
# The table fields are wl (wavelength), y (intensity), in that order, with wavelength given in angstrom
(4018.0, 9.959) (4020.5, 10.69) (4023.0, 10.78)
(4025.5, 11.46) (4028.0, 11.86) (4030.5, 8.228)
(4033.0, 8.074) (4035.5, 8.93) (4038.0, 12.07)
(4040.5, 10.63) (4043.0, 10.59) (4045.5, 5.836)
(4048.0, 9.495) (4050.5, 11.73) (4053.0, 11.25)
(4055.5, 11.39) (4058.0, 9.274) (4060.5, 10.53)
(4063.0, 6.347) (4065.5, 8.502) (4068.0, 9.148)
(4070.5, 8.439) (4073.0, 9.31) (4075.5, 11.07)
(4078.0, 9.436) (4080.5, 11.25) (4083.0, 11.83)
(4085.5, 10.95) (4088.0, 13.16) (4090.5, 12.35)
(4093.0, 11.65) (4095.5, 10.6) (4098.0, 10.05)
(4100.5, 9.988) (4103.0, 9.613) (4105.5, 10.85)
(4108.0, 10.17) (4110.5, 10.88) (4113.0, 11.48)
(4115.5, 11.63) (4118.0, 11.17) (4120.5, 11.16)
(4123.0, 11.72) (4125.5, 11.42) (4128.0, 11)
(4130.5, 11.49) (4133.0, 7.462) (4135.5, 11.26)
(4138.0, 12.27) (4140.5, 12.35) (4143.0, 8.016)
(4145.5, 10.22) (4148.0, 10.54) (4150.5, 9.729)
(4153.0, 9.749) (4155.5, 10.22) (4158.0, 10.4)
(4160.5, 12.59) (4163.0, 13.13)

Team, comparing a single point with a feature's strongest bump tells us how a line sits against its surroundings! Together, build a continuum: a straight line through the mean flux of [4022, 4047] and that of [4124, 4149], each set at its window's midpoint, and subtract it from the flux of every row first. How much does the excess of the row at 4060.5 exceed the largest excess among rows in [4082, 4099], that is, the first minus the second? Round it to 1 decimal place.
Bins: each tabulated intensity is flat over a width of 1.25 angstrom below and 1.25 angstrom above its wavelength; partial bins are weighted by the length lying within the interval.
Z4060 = -2.4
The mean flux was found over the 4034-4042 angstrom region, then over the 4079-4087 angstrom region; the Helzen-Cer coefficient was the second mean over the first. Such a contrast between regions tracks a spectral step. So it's 1.08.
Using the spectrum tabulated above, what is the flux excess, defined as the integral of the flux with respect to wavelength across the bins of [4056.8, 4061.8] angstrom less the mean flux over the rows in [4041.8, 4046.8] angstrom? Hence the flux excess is 41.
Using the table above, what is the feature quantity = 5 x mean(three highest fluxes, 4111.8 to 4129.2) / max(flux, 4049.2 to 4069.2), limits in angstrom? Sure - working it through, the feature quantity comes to 4.95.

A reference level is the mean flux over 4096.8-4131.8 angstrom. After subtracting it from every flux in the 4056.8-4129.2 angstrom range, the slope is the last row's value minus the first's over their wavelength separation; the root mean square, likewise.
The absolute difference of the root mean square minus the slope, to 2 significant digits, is 1.4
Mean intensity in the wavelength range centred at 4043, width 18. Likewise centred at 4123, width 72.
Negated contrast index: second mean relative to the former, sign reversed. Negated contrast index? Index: -1.09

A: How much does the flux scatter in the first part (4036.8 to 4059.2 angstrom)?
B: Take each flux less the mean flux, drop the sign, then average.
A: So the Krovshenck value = 1.4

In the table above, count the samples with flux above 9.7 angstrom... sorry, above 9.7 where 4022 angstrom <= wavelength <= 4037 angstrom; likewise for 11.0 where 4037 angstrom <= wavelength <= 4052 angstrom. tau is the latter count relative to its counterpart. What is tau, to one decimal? 0.7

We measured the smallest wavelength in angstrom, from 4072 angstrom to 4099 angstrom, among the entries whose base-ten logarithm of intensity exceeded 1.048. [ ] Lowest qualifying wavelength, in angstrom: 4080.5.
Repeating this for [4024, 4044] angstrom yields 4025.5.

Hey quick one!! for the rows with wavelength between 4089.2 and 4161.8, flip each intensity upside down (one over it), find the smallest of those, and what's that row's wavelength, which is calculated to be 4160.5 angstrom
